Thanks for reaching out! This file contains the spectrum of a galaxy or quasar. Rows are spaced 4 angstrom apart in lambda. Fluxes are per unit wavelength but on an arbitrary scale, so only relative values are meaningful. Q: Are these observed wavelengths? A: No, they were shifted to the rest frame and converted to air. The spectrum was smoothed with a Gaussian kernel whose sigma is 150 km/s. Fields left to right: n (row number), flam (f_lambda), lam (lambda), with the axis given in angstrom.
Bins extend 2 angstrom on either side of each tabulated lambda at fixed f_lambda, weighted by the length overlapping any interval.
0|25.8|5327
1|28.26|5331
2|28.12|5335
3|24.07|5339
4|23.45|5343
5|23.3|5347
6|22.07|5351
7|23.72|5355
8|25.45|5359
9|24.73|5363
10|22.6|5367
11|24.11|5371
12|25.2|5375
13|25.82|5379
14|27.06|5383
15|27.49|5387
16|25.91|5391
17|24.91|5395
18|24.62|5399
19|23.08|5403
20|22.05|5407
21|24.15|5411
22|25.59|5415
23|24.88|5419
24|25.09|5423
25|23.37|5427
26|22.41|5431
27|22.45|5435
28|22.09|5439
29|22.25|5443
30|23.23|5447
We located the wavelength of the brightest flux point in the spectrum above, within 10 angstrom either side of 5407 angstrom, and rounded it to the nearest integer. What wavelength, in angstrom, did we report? 5415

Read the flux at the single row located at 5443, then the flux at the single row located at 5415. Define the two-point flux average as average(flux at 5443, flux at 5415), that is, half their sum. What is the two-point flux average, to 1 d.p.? 23.9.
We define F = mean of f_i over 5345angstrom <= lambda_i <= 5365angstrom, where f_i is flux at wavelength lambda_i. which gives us 23.9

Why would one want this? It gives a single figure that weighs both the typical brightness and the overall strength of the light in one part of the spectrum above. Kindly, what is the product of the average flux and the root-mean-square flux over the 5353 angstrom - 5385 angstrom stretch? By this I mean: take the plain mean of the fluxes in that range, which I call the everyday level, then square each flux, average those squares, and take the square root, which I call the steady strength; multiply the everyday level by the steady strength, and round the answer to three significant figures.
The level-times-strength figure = 618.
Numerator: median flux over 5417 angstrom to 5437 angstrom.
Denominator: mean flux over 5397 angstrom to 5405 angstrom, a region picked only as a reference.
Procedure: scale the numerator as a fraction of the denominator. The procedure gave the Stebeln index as 0.98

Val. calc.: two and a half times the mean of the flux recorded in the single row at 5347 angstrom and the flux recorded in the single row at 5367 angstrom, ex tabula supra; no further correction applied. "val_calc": 57.4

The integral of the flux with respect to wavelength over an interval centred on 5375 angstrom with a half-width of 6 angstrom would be 301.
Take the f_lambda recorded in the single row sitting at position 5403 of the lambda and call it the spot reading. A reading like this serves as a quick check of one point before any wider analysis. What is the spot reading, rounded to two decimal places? 23.08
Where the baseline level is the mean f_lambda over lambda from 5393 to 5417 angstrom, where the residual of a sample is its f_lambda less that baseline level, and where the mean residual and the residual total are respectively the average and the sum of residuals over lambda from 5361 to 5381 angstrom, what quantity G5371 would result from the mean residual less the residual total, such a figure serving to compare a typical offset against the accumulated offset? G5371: -1.7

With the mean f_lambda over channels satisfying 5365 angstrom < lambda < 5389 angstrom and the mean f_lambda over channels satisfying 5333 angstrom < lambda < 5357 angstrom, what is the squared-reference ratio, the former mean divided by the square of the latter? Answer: 0.0436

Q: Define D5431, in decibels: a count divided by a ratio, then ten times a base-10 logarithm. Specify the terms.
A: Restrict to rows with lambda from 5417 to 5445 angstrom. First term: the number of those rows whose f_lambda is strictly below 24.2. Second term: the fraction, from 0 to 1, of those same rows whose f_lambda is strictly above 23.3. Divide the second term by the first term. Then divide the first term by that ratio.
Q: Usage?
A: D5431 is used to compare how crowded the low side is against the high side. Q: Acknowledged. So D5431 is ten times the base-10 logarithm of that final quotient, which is 17.7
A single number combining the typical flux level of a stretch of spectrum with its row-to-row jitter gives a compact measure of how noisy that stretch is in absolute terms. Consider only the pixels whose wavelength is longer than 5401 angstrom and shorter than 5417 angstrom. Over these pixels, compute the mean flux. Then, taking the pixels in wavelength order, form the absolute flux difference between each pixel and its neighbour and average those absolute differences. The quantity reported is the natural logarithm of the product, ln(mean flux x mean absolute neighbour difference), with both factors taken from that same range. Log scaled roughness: 3.59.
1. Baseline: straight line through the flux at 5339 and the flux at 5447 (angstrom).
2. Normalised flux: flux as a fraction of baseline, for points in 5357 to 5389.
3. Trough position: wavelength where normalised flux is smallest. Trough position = 5367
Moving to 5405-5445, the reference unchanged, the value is 5407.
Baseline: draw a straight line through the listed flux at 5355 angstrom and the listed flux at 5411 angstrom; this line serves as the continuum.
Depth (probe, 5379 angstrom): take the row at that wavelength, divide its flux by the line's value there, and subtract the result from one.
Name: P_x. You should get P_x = -0.08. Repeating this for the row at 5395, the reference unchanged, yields -0.04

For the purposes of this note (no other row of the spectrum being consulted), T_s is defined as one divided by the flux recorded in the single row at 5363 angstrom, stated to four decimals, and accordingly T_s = 0.0404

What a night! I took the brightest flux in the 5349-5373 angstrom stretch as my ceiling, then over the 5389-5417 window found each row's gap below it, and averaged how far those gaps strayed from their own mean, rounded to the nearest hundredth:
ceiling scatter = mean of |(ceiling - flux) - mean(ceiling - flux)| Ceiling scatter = 1.06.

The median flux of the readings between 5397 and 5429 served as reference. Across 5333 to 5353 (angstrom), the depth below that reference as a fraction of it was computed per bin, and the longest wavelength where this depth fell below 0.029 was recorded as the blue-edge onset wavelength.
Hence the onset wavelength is 5339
